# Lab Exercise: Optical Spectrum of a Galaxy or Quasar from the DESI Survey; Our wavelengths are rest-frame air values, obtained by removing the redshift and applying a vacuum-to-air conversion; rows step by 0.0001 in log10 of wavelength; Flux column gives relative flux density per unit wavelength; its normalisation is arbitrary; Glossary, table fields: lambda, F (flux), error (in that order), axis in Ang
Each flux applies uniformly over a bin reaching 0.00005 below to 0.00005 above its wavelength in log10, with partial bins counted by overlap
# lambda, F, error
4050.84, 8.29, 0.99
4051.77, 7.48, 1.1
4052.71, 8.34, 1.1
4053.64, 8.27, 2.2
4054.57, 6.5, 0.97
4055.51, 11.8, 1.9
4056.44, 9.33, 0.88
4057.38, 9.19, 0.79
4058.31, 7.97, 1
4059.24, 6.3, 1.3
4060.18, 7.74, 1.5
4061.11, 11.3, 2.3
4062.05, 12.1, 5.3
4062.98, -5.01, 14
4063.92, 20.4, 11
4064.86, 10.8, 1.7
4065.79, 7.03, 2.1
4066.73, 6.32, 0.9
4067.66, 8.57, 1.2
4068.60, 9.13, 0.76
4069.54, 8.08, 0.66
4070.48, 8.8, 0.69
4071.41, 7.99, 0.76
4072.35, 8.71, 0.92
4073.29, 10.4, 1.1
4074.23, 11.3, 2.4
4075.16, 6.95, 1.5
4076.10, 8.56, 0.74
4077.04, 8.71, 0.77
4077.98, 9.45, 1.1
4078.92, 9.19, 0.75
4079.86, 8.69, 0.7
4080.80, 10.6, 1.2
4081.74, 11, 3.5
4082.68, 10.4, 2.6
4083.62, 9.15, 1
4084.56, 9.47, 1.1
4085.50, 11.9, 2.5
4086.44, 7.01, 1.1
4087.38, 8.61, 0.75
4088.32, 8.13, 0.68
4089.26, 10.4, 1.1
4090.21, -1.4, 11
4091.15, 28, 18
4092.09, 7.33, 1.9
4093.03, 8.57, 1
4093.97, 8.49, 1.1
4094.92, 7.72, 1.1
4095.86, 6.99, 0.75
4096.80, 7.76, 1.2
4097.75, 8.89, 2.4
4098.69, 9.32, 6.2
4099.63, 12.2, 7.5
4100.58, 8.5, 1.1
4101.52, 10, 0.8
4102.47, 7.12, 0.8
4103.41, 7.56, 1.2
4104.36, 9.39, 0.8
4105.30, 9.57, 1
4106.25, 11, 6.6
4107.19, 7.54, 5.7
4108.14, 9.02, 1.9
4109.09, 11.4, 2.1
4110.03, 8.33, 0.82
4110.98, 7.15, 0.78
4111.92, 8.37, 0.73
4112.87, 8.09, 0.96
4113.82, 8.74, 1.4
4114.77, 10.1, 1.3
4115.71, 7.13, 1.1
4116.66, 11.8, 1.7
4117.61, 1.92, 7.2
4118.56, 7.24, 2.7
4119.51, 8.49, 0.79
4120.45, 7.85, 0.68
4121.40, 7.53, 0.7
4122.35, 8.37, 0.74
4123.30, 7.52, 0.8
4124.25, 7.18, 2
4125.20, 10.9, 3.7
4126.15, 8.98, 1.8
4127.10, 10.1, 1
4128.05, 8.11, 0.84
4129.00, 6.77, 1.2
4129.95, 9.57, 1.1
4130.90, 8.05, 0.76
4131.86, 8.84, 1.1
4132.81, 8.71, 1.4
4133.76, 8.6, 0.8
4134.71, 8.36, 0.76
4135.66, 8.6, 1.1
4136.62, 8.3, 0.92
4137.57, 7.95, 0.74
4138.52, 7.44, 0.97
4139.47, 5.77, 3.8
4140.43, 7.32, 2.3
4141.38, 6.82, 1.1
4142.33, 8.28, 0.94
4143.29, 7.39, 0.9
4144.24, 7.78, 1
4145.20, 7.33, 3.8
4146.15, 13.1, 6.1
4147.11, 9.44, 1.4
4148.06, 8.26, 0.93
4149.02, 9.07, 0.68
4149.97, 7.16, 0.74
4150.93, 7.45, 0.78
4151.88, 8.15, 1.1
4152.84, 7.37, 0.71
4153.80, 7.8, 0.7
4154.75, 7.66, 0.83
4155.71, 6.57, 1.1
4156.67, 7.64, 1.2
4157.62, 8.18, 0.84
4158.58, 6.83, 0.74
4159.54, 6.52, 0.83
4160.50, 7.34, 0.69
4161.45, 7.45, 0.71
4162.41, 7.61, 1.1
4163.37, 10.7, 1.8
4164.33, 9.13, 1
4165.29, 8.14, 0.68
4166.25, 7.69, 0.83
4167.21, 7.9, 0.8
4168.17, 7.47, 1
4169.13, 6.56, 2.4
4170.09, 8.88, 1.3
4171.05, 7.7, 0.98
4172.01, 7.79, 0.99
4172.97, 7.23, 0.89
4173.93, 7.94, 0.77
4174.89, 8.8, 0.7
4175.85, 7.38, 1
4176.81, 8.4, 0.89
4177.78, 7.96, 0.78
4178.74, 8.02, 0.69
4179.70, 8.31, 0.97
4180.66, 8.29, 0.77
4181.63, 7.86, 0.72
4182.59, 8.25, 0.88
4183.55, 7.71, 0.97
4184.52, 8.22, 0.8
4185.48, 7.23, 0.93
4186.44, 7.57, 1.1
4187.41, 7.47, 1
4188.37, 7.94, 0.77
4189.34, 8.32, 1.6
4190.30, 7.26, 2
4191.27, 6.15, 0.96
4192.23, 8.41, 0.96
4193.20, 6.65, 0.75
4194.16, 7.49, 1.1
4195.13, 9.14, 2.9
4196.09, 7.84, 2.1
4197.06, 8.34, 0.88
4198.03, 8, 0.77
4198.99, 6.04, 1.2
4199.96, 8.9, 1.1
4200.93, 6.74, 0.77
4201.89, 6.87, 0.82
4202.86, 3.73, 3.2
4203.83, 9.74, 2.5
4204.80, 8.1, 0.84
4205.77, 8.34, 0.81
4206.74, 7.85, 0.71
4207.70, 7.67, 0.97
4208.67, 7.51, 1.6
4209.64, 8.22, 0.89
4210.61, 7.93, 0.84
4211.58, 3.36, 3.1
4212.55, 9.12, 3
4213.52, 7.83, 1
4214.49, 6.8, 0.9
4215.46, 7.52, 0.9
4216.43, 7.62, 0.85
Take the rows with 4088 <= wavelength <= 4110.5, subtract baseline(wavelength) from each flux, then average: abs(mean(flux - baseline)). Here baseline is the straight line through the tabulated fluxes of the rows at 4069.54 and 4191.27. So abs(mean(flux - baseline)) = 1.6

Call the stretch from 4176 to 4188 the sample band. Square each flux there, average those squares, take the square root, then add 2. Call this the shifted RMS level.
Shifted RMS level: 9.9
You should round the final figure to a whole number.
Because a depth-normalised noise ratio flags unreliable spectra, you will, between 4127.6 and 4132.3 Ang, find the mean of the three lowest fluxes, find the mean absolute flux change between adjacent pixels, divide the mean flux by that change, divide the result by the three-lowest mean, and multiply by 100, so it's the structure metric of 67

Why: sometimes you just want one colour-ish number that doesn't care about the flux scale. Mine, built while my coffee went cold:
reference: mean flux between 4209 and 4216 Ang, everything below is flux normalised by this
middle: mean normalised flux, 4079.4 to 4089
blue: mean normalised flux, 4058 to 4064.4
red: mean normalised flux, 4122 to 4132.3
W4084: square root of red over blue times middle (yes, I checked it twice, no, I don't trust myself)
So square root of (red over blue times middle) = 1.14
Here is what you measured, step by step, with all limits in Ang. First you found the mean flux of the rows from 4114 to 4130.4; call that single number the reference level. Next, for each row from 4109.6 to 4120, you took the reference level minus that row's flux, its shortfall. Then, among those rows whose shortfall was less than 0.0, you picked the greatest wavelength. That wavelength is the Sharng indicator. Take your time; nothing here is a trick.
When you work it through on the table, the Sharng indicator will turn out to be 4119.51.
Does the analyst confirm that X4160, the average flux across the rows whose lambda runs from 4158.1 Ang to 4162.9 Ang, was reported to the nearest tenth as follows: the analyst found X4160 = 7.2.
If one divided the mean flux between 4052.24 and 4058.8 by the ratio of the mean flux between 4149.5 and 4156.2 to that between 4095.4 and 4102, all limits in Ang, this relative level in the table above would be 10.7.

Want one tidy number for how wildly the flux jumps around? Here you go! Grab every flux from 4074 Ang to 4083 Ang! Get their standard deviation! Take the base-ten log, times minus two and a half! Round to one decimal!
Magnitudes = -0.3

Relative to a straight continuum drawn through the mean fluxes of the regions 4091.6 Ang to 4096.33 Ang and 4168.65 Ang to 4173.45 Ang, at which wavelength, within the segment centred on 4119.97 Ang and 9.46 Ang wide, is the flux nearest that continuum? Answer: 4120.45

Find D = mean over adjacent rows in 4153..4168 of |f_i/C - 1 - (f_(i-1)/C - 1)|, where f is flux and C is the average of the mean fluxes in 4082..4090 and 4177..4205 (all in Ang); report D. 0.10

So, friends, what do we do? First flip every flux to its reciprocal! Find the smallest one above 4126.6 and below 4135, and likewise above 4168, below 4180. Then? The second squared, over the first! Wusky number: 0.13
